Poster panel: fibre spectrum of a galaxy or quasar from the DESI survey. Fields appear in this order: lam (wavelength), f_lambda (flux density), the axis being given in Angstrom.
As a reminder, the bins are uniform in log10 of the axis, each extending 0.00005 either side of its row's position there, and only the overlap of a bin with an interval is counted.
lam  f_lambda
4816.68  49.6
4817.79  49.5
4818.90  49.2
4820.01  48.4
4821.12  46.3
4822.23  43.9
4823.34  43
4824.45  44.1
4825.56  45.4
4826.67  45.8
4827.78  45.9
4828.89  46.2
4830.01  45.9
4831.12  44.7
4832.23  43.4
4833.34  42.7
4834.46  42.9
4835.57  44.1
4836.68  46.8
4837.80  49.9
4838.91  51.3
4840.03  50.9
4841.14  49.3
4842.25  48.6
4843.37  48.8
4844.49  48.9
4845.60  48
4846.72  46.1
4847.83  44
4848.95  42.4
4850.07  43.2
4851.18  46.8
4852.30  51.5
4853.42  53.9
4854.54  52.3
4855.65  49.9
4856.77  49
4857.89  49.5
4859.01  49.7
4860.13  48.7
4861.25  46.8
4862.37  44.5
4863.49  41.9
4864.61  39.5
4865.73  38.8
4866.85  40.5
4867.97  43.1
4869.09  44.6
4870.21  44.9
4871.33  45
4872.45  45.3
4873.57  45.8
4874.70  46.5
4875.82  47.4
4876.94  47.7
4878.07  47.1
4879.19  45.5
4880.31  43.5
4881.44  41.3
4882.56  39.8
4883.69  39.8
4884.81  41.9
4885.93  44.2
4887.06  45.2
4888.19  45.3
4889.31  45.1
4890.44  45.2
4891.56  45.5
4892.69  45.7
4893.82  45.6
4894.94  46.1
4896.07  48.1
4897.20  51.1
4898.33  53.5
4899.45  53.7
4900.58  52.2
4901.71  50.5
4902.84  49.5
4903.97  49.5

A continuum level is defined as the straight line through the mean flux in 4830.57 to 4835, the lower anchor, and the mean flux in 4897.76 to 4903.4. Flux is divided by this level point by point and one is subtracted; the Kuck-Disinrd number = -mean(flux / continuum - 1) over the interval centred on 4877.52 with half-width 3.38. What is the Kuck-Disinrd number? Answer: 0.06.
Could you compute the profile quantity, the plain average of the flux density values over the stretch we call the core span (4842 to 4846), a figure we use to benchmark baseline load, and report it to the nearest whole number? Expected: 49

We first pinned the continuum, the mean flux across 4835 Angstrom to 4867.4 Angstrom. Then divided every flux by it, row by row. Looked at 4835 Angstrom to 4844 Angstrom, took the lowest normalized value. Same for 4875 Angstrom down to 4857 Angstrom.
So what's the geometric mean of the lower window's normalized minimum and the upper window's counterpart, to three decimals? 0.878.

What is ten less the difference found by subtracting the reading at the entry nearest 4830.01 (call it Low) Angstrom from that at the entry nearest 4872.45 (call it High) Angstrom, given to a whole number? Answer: 11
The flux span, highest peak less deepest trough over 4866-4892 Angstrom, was 8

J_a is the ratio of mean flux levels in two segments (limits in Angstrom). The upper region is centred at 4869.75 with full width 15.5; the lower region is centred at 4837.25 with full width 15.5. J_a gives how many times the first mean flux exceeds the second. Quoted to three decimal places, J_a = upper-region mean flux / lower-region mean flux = 0.935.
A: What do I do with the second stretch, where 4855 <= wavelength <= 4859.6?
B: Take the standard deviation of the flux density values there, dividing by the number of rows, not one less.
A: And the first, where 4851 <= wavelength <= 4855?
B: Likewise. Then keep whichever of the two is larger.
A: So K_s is 2.6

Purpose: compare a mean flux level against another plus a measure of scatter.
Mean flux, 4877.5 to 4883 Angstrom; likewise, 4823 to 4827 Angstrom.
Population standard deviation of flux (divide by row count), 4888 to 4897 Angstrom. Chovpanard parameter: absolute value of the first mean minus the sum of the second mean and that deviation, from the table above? 2.0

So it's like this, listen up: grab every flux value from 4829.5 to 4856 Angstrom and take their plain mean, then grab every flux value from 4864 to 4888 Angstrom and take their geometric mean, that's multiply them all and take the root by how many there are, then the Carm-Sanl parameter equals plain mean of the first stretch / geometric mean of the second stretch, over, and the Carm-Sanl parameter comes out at 1.09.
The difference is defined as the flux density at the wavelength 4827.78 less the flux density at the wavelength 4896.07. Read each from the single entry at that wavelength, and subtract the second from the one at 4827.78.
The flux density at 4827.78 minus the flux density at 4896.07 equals -2.2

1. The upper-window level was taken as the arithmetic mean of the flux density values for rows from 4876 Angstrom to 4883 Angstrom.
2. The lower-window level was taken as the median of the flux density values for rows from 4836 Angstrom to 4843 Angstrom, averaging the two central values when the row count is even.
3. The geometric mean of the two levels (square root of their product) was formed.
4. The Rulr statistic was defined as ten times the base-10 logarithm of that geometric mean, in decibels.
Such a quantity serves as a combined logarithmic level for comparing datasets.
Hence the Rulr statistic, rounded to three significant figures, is 16.7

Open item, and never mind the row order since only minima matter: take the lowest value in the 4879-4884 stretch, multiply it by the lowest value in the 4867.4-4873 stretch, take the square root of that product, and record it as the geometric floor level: 41.4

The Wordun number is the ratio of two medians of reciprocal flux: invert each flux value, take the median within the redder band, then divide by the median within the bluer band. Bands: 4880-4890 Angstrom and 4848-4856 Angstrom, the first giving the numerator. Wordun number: 1.15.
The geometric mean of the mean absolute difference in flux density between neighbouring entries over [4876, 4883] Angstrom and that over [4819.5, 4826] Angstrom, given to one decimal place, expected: 1.6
